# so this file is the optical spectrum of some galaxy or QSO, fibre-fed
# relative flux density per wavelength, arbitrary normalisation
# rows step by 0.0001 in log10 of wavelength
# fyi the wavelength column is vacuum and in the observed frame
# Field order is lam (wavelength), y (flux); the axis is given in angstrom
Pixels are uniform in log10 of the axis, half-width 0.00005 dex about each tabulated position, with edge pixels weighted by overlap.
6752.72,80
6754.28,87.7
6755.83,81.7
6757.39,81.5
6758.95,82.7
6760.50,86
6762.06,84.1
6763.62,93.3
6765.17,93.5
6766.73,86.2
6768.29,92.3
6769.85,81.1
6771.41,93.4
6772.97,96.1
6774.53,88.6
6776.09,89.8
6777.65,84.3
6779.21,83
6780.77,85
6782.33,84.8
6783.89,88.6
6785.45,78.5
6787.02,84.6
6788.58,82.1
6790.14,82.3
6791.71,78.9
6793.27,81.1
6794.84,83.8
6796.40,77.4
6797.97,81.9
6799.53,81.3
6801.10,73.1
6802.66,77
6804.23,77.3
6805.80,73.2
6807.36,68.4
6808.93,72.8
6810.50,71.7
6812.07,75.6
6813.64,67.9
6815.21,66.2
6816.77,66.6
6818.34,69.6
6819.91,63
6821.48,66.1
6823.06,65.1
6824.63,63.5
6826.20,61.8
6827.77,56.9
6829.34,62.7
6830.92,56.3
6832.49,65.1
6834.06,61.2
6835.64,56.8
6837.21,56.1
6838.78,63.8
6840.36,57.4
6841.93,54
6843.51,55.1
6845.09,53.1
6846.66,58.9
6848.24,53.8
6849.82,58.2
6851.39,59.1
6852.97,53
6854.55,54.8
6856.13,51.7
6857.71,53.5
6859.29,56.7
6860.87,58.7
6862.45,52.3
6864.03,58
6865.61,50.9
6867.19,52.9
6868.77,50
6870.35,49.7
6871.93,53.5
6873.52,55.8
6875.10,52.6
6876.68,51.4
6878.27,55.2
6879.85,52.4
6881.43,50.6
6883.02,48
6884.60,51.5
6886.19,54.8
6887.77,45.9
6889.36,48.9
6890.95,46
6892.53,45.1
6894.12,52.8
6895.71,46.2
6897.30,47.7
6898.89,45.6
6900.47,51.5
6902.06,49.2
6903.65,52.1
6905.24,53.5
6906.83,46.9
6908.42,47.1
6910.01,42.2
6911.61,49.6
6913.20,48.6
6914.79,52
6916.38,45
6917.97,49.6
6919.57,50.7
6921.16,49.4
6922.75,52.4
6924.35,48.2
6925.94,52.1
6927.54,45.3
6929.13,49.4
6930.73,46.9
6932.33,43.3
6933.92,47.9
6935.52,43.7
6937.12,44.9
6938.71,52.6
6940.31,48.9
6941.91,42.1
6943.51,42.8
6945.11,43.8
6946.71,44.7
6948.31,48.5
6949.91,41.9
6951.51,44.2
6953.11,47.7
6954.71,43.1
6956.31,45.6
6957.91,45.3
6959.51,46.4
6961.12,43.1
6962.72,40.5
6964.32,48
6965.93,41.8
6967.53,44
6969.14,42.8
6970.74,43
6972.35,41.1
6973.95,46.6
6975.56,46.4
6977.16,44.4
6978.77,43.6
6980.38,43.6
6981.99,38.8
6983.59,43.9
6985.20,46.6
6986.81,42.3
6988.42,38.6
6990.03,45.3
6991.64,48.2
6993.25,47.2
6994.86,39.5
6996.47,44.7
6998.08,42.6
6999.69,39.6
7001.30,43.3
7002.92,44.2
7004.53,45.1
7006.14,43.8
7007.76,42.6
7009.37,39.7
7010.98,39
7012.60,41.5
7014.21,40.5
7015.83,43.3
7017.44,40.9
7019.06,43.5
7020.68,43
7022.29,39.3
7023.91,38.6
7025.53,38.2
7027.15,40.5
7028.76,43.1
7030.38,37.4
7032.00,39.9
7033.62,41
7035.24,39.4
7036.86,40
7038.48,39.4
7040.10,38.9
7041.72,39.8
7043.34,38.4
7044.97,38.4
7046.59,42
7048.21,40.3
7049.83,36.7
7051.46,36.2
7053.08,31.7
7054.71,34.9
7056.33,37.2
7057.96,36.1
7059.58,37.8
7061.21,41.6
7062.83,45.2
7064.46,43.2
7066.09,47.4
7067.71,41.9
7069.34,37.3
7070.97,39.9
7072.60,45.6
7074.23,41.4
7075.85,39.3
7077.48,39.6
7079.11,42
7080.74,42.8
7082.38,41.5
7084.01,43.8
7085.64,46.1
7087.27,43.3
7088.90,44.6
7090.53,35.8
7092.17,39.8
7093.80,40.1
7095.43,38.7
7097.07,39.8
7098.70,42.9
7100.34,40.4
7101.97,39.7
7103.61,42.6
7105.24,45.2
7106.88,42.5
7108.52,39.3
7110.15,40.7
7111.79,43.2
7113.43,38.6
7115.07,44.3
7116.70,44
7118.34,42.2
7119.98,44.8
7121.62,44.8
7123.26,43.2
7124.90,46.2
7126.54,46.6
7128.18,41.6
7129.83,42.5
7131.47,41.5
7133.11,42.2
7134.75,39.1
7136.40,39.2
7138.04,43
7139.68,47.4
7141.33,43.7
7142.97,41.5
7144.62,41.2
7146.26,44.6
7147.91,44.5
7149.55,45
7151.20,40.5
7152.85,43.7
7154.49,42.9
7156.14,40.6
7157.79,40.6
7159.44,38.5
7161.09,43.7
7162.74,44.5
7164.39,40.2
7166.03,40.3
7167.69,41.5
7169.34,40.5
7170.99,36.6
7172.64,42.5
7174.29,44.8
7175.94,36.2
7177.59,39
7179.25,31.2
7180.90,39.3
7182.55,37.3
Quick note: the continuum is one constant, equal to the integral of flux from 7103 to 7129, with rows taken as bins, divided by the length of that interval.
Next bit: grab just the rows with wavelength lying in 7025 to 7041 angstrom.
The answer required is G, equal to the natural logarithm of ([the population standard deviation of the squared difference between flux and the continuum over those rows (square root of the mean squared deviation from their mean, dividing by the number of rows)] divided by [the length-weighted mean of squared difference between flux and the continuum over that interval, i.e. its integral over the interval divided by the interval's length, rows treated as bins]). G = -0.37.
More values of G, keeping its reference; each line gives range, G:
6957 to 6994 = 0.06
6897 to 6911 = -0.11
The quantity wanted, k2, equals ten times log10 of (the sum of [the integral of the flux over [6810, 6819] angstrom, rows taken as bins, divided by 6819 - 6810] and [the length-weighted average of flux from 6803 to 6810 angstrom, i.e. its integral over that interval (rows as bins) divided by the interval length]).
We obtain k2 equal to 21.5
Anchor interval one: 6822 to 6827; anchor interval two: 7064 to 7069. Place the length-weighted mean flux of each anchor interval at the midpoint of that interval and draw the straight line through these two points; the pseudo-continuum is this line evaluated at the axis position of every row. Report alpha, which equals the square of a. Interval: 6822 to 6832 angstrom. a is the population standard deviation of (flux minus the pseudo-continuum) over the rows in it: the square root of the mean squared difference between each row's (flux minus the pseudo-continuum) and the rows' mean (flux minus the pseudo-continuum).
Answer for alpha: 10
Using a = 3.1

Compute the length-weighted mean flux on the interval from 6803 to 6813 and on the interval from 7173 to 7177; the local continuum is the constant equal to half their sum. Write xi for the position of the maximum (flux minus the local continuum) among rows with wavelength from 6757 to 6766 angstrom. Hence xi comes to 6765.17 angstrom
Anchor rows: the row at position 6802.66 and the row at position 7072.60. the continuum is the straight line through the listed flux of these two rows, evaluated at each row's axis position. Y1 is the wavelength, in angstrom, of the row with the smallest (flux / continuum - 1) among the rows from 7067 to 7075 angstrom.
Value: 7069.34 angstrom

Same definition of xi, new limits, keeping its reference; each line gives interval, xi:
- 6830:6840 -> 6832.49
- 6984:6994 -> 6991.64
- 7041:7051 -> 7046.59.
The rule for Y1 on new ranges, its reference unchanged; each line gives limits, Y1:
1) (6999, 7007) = 6999.69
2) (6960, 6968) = 6962.72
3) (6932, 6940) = 6932.33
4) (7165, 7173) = 7170.99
